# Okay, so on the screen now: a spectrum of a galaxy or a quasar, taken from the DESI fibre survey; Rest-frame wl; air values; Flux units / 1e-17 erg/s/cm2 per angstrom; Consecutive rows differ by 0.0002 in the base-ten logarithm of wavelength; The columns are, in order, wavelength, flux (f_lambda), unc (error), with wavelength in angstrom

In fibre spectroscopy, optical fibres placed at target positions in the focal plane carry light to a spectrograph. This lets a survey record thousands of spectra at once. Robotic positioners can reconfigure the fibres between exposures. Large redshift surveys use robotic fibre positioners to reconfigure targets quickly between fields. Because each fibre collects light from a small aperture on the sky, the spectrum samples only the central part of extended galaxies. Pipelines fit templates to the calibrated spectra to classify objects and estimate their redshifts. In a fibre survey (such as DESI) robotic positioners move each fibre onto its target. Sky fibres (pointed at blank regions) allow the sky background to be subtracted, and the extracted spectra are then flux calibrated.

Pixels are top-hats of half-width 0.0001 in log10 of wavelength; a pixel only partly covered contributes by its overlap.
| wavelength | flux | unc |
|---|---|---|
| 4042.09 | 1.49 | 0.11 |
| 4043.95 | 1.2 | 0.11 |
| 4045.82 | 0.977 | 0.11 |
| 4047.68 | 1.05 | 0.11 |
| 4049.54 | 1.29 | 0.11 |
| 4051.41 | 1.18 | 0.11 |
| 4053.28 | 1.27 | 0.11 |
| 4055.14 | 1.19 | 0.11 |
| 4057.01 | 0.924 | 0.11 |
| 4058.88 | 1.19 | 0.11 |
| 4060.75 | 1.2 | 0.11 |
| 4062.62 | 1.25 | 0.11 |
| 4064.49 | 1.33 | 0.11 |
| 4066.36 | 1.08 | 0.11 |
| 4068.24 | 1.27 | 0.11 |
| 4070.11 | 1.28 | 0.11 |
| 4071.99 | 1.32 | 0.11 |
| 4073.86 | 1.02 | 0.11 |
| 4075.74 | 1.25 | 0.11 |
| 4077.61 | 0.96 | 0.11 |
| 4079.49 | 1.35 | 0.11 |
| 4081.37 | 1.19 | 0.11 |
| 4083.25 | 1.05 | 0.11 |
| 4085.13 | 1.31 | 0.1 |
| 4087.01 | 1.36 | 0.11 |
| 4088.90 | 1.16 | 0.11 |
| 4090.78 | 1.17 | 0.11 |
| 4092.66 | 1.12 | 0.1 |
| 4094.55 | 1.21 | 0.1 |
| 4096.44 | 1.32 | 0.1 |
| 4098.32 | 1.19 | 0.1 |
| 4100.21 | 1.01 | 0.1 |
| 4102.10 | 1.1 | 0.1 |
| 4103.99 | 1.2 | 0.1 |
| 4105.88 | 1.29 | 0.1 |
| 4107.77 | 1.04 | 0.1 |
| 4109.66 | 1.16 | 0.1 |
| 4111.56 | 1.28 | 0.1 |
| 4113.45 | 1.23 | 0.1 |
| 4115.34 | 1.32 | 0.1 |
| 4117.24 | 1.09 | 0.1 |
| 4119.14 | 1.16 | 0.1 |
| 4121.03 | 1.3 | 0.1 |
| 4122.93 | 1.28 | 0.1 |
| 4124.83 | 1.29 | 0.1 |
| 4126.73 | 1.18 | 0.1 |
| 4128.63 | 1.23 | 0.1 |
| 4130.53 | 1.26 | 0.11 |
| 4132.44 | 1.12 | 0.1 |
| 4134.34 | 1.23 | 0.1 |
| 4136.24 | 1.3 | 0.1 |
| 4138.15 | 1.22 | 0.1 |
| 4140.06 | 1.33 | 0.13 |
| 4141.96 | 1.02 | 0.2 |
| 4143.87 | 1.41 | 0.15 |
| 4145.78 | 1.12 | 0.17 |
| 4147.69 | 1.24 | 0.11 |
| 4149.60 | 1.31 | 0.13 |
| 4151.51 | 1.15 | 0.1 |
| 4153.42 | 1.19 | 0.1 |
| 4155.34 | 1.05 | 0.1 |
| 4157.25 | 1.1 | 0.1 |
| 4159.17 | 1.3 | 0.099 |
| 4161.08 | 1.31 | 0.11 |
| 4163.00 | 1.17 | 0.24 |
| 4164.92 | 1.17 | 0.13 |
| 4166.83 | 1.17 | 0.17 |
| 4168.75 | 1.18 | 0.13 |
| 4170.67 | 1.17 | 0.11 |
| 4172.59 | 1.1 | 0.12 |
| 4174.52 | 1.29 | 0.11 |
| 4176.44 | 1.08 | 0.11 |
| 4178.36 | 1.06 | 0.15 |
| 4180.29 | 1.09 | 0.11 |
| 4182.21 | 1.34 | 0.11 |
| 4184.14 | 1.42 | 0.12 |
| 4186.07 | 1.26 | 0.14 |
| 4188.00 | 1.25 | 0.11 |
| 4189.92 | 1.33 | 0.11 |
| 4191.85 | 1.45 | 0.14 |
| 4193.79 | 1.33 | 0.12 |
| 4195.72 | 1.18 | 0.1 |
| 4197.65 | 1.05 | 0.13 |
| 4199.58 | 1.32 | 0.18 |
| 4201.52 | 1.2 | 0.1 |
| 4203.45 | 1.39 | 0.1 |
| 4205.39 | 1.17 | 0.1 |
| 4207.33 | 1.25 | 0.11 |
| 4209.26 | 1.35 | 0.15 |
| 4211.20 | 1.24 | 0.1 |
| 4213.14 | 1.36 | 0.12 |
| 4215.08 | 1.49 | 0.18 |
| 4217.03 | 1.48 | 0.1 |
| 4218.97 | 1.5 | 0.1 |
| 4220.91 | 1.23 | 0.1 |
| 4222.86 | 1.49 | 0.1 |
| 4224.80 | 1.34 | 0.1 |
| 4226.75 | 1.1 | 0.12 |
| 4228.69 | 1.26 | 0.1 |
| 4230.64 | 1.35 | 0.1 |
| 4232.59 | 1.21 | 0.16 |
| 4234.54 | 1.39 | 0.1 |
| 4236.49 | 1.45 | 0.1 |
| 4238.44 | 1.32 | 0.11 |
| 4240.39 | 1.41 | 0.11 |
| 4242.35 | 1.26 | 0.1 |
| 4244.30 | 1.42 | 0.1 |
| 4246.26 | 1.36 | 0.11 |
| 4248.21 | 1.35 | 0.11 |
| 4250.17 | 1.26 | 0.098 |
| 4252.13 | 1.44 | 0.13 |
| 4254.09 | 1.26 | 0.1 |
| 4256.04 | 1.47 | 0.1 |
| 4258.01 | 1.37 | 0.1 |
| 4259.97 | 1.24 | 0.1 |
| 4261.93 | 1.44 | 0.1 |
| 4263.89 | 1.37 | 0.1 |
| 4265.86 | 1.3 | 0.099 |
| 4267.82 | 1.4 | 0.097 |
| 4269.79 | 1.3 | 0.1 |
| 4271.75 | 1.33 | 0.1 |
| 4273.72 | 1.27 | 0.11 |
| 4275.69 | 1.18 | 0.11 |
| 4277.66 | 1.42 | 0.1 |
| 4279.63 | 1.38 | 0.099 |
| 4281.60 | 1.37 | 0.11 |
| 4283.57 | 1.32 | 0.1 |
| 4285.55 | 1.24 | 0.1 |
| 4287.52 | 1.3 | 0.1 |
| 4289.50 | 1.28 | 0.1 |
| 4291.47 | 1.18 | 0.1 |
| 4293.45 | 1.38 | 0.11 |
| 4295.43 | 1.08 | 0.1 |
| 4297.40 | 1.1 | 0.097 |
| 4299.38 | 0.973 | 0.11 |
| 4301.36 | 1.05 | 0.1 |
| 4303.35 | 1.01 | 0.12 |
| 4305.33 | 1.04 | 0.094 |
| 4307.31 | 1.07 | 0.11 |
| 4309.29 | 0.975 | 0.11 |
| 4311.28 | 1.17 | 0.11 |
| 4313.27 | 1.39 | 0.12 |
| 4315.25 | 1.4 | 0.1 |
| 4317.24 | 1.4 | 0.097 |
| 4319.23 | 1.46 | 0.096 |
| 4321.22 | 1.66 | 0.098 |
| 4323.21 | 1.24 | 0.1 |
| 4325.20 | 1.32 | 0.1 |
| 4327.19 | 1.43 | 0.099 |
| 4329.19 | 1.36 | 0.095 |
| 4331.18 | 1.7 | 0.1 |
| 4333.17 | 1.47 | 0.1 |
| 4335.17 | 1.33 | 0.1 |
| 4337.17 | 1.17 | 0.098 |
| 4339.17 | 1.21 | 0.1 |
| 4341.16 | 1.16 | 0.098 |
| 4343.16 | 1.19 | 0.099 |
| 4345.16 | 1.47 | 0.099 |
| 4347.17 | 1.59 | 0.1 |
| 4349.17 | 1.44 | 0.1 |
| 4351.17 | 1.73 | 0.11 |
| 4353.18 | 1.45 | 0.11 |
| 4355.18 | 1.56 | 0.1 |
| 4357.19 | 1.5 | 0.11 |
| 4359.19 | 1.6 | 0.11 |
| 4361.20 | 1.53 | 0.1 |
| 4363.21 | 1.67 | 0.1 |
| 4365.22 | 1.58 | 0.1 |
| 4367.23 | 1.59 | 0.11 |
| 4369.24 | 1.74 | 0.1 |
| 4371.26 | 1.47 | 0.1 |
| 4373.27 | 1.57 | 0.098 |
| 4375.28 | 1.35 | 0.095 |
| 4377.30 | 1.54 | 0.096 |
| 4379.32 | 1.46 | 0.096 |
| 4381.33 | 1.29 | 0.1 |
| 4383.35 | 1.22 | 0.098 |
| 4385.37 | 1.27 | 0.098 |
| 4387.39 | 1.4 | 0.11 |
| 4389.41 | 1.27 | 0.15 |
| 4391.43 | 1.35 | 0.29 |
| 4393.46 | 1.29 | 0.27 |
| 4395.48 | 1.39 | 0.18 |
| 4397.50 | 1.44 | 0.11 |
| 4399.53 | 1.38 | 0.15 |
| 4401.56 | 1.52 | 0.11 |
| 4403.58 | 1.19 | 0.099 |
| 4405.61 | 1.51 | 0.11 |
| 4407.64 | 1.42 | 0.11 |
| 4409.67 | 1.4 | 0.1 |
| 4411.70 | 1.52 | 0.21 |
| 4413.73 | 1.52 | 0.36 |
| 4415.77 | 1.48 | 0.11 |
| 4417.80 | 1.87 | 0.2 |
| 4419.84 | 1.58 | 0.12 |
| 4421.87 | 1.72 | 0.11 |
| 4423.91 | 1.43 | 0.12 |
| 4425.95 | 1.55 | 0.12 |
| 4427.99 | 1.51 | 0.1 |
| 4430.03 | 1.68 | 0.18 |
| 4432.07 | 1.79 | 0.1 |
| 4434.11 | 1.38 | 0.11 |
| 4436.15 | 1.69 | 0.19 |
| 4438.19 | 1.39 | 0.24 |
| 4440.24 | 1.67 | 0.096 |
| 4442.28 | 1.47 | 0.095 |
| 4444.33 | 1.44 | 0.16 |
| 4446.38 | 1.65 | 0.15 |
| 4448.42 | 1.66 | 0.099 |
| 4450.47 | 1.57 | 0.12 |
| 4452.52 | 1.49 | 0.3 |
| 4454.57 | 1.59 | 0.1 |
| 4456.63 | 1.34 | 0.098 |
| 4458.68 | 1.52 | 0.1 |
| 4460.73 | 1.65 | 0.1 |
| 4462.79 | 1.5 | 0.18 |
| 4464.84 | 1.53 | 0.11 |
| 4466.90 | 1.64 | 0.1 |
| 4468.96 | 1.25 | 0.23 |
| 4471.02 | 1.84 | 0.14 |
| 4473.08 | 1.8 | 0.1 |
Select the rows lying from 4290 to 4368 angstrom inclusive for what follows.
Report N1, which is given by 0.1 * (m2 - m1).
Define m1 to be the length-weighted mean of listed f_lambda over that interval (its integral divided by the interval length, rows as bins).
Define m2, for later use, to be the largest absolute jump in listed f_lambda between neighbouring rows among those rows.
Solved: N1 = -0.093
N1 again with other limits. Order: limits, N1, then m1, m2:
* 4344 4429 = -0.109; 1.48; 0.39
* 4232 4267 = -0.114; 1.35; 0.21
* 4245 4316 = -0.096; 1.26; 0.30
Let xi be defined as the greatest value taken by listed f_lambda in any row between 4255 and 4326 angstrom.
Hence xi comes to 1.66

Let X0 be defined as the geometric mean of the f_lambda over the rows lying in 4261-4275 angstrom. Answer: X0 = 1.3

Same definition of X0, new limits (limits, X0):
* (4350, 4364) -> 1.6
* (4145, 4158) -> 1.2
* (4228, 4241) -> 1.3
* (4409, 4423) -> 1.6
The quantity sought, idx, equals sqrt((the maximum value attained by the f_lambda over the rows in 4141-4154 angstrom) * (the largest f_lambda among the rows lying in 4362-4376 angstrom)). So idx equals 1.57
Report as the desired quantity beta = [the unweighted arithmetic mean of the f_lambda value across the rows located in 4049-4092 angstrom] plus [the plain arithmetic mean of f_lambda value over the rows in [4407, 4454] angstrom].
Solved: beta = 2.8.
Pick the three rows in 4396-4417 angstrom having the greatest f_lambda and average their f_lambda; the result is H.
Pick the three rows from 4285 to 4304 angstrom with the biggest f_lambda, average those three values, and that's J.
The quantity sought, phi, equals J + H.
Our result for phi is 2.84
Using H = 1.52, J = 1.32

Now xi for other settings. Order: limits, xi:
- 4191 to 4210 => 1.45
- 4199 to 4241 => 1.5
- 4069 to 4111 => 1.36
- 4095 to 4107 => 1.32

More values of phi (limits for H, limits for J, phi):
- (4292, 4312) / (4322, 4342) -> 2.75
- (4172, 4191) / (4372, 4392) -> 2.89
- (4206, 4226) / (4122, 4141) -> 2.80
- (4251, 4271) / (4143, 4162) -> 2.79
